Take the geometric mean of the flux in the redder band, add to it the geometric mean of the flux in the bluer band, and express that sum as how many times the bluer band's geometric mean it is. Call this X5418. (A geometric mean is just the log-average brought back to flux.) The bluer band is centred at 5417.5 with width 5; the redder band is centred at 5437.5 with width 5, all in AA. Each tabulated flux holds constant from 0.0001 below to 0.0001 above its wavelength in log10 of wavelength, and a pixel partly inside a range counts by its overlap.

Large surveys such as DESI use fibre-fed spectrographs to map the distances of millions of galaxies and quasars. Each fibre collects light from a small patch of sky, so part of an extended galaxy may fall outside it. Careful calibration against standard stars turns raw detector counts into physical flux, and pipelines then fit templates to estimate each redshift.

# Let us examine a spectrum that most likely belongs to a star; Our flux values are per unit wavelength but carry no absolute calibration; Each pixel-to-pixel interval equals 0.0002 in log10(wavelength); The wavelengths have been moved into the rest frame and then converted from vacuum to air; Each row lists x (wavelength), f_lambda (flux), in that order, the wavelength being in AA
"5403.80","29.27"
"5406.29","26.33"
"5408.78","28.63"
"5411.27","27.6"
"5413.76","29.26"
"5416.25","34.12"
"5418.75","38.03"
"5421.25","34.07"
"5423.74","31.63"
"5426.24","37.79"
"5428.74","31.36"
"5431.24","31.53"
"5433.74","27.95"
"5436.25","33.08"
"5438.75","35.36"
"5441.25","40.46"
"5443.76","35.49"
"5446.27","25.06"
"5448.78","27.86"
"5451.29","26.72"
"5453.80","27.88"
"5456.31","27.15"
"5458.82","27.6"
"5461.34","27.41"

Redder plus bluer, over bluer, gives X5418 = 1.95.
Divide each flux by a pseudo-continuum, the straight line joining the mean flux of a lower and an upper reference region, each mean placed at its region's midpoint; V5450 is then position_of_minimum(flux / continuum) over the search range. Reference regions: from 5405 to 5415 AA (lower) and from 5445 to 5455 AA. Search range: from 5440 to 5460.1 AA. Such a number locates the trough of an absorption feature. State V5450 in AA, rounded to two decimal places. 5446.27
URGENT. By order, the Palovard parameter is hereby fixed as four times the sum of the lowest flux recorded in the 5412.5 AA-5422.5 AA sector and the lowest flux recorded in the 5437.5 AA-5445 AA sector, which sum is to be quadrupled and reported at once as 258.5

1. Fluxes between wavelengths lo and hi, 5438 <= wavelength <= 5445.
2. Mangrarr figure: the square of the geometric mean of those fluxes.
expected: 1371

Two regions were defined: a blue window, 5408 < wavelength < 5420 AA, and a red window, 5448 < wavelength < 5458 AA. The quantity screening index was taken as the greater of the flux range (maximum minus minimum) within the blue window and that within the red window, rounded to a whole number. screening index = 10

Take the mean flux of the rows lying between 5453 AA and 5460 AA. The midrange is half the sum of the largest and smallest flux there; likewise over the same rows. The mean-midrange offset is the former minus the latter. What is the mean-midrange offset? 0.03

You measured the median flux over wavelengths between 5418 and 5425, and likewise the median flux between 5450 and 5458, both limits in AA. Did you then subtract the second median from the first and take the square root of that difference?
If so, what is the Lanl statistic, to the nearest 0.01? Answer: 2.63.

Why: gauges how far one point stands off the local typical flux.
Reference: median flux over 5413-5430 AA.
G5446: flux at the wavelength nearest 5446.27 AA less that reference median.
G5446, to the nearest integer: -9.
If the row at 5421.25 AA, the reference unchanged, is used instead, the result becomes 0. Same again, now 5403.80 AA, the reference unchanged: -5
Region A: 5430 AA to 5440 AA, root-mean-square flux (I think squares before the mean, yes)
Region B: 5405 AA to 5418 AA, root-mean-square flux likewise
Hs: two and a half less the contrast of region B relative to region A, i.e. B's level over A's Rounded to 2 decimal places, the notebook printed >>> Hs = 1.59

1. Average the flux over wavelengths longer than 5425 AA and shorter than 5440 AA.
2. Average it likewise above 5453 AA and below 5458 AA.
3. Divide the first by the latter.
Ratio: 1.19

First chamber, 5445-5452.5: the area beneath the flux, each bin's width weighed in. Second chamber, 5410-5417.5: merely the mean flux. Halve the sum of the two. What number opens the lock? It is 115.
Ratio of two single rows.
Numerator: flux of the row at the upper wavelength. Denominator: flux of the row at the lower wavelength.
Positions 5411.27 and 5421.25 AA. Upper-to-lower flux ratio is 1.23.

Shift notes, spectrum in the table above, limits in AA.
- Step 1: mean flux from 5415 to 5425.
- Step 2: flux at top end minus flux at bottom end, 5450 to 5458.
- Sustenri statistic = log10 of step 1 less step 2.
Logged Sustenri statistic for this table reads 1.53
